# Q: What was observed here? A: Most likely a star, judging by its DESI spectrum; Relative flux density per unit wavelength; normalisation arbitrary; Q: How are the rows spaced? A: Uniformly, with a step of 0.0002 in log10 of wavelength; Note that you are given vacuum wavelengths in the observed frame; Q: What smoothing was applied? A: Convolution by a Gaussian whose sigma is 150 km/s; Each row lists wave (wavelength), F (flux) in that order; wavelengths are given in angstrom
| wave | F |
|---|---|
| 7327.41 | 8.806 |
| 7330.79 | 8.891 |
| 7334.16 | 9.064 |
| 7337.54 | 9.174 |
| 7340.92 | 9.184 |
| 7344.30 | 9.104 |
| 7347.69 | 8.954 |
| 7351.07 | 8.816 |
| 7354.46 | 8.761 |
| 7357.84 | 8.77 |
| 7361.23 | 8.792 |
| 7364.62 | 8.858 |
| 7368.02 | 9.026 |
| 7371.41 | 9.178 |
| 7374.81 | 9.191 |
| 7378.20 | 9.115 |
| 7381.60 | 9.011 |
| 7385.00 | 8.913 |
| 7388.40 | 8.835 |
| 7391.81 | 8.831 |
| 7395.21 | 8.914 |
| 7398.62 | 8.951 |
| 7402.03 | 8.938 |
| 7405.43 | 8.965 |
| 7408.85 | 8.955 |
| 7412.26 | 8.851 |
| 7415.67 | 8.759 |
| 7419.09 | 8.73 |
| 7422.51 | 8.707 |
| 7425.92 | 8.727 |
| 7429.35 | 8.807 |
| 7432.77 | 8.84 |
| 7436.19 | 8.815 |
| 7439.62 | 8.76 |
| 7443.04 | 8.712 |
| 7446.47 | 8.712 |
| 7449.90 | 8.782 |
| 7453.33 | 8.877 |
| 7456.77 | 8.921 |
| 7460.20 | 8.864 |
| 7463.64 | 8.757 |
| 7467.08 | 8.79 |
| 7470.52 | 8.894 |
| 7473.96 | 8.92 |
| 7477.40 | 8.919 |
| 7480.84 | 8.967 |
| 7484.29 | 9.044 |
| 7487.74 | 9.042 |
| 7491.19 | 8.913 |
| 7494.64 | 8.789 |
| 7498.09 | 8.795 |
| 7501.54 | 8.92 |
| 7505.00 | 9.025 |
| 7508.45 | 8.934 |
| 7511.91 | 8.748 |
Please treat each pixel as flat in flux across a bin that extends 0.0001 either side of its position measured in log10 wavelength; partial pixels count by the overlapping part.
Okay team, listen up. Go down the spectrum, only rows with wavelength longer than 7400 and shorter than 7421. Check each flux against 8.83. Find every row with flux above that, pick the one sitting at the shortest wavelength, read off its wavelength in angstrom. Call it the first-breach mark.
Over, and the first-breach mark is 7402.03 angstrom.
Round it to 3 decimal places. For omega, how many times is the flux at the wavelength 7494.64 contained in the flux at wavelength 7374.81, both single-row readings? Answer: 1.046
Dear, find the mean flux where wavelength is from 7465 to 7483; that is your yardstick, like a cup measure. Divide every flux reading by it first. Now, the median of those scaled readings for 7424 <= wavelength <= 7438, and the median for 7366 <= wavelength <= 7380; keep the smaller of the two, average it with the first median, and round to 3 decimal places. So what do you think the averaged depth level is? 0.990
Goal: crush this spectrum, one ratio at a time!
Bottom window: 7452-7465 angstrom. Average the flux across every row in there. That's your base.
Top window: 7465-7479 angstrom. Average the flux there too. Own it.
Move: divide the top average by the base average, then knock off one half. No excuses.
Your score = 0.503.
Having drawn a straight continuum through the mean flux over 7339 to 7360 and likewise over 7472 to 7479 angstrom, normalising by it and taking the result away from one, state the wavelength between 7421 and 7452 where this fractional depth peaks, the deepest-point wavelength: 7422.51 angstrom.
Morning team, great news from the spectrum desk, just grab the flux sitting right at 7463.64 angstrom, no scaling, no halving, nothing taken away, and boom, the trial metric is 8.757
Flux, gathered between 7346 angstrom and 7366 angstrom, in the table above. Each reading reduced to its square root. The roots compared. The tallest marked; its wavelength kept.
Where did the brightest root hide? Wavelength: 7347.69 angstrom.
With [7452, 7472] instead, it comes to 7456.77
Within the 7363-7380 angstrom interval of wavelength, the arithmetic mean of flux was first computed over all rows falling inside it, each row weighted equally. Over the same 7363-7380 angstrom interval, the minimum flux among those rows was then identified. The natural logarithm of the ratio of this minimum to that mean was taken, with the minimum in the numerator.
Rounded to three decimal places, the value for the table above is -0.024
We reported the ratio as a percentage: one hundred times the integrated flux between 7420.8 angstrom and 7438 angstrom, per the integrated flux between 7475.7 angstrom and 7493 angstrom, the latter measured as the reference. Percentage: 97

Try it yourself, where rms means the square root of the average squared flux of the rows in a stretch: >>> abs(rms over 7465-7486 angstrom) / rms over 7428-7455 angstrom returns 1.02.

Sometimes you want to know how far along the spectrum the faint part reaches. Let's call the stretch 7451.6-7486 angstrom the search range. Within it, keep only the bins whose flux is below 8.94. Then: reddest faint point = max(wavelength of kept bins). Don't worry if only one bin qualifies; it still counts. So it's 7477.40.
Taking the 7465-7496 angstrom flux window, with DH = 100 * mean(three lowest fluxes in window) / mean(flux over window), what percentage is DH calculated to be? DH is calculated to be 98.9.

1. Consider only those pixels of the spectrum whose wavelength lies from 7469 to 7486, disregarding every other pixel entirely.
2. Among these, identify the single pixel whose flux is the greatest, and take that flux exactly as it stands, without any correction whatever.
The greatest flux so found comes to 9.044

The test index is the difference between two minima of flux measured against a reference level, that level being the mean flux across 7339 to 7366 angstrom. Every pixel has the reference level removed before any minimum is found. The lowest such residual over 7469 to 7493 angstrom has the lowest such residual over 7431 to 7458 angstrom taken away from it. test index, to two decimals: 0.18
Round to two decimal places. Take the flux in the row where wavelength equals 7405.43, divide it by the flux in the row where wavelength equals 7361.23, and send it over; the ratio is 1.02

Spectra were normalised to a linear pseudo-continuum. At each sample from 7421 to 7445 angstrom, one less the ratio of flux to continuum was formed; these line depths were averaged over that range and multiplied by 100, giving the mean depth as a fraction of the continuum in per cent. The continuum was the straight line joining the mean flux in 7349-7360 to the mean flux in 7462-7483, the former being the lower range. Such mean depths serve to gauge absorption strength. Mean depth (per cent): 0.9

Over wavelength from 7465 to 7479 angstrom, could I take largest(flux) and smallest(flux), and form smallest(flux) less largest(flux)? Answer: -0.13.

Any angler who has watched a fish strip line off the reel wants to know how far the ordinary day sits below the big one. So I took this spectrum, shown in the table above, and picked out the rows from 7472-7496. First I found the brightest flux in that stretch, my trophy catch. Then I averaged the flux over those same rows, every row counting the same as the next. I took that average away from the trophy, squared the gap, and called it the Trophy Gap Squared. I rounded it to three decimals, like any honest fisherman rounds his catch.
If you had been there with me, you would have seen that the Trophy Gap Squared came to 0.010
